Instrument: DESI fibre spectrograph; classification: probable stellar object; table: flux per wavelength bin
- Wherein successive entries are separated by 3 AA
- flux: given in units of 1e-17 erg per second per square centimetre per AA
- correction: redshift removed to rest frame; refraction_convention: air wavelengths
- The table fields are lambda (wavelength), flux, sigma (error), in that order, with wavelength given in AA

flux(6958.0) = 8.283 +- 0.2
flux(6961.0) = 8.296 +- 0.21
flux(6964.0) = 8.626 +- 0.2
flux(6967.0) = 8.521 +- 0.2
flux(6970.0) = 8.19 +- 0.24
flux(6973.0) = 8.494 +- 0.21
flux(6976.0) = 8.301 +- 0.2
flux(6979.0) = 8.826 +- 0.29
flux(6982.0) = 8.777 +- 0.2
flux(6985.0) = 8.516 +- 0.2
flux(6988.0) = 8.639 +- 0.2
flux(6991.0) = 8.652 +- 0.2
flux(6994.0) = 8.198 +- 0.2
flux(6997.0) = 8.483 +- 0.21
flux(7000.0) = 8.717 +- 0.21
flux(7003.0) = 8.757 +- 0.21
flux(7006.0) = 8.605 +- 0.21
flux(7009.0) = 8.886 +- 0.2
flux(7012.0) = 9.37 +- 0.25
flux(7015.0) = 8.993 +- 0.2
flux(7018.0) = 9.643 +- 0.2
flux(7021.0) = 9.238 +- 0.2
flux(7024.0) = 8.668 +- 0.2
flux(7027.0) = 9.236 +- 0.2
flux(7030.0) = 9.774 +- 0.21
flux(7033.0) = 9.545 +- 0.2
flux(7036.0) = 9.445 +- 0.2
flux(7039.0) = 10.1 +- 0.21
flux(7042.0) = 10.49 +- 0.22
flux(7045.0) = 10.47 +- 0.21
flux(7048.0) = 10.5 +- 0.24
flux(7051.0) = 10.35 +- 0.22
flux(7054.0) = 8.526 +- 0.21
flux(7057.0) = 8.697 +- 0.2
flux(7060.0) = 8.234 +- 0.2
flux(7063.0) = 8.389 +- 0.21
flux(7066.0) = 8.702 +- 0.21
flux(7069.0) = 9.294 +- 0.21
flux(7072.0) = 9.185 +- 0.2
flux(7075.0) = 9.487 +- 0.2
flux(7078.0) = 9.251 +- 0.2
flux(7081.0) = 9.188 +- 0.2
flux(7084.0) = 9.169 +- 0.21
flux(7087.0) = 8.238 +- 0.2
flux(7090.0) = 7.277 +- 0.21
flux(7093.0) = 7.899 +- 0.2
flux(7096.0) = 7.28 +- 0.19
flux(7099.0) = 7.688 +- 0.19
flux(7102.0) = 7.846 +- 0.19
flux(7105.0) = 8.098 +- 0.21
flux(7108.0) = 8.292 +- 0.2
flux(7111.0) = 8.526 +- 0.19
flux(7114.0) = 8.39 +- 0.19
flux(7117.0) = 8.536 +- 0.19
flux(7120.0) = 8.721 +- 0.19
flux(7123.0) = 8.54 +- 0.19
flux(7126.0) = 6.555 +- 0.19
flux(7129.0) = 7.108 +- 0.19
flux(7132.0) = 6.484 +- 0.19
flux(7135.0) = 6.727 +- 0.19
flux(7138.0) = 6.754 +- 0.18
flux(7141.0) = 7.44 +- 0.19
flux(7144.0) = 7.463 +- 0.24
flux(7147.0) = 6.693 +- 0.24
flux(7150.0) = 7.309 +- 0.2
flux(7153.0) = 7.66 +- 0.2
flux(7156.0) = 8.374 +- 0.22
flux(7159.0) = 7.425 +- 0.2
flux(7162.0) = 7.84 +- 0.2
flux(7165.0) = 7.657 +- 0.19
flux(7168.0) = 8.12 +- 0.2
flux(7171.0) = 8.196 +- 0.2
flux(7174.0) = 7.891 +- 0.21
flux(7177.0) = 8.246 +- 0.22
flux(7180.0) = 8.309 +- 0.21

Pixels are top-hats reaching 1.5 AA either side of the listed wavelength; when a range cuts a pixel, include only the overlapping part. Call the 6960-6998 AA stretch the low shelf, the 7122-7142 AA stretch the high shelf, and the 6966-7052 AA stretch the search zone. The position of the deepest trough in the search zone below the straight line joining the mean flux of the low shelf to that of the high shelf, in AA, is 6970.0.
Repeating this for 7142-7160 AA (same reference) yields 7147.0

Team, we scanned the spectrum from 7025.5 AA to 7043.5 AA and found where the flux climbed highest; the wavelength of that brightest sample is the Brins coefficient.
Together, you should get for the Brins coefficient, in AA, 7042.0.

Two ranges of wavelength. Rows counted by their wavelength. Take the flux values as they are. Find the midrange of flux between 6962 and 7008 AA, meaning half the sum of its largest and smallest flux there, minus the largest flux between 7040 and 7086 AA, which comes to -2.0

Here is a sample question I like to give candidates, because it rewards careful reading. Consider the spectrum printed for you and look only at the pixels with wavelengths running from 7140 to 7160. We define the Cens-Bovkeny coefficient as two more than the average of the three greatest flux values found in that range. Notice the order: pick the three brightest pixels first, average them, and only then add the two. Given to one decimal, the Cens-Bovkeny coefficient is 9.8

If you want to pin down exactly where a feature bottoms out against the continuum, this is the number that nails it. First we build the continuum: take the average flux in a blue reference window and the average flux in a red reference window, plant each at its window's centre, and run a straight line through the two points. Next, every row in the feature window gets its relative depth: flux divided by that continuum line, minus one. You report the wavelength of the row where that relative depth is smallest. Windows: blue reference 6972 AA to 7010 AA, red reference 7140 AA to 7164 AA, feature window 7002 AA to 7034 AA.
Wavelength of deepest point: 7006.0 AA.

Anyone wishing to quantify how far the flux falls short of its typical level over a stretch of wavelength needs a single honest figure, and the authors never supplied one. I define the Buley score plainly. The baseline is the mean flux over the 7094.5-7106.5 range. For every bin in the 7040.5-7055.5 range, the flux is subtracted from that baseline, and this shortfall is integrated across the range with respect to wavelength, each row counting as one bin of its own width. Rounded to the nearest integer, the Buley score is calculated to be -35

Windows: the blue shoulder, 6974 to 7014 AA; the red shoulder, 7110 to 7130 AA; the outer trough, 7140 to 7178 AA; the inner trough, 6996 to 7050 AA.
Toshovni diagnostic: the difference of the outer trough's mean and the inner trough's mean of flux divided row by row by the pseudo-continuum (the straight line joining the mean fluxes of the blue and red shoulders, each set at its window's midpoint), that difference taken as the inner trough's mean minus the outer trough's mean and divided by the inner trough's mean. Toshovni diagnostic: 0.11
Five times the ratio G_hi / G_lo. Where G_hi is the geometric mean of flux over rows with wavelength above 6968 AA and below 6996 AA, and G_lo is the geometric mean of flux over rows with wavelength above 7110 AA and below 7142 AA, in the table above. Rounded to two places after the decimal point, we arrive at 5.62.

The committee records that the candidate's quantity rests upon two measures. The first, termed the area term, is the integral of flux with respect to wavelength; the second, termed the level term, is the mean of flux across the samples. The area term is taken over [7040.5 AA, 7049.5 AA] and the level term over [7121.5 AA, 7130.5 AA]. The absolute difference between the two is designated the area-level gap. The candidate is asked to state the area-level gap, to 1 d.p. 87.0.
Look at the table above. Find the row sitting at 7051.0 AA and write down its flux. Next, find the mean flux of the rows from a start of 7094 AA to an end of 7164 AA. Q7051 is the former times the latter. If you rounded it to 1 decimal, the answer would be 79.1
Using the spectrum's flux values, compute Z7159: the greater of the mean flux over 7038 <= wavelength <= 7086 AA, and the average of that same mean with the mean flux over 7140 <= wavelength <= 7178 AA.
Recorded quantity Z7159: 9.4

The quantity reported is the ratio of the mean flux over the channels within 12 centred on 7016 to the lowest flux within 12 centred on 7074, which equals 1.01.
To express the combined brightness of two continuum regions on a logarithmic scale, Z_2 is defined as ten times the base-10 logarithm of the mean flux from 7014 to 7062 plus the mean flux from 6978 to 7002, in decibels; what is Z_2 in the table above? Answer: 12.6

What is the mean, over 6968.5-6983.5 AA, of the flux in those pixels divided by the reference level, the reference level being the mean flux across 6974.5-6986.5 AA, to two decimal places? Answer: 0.99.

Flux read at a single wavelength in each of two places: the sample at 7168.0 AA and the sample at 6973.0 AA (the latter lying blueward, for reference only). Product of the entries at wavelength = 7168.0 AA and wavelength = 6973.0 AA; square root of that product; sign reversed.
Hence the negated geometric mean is -8.3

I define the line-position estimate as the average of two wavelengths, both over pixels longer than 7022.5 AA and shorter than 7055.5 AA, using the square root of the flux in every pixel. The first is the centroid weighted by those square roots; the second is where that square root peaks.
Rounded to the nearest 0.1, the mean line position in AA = 7043.6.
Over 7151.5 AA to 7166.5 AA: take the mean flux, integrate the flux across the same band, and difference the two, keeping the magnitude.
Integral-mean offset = 109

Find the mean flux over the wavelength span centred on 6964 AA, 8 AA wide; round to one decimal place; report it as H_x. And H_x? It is 8.5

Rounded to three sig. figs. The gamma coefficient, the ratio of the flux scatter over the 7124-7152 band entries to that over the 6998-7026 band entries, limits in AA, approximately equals 1.08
